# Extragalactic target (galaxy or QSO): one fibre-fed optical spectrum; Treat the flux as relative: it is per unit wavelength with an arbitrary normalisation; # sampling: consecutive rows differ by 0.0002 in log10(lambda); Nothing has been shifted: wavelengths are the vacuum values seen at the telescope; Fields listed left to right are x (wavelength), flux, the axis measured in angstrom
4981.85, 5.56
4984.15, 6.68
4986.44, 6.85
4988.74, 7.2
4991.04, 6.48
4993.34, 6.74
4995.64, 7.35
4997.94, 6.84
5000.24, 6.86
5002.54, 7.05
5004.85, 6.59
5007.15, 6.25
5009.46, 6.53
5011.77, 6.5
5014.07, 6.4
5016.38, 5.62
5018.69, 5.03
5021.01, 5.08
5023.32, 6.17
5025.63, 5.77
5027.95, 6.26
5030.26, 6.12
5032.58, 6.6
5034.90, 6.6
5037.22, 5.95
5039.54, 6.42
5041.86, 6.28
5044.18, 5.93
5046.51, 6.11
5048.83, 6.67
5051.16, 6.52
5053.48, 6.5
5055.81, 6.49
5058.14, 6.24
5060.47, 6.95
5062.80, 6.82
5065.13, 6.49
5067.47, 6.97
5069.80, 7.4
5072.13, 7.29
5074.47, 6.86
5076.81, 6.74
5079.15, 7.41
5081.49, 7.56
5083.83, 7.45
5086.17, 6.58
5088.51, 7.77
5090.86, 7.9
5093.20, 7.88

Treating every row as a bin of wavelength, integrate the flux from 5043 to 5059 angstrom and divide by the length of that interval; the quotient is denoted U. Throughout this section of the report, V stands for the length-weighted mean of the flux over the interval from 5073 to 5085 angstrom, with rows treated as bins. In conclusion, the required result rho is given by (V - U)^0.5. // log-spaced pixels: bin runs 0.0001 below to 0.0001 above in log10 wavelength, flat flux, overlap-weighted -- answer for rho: 0.92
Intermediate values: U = 6.35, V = 7.20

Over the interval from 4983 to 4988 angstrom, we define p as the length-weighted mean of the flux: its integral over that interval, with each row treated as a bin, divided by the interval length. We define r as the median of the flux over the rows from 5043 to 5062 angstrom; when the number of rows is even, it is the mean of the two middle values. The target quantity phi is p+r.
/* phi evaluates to 13.3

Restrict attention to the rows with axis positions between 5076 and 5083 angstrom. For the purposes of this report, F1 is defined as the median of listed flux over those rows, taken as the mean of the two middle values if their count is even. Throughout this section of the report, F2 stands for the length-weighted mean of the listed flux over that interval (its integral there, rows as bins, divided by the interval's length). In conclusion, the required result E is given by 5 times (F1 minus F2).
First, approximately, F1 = 7.4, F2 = 7.3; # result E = 0.69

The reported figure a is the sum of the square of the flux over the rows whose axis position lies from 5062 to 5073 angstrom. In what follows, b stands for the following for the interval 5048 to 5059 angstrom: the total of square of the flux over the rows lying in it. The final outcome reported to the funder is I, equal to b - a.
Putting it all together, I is -35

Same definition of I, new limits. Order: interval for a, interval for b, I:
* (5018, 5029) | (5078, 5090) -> 110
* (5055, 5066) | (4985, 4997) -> 22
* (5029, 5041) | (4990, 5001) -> 34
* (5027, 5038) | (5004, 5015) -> 9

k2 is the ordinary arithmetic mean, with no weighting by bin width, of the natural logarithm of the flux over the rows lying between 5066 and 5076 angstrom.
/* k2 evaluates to 1.96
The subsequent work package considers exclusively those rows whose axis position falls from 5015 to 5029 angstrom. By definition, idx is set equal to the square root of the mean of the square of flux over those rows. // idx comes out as 5.7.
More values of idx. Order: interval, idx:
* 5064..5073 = 7.0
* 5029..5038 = 6.3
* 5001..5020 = 6.3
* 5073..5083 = 7.2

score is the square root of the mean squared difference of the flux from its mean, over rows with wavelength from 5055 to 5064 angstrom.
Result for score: 0.28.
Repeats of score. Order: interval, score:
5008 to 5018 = 0.37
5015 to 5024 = 0.46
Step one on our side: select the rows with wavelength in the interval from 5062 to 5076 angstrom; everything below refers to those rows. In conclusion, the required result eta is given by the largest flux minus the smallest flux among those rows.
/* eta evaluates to 0.9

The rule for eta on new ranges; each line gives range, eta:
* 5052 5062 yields 0.7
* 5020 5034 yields 1.5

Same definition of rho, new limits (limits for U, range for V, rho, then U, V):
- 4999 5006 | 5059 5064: 0.11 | 6.84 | 6.85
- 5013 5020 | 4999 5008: 1.03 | 5.66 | 6.71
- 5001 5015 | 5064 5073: 0.68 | 6.57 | 7.03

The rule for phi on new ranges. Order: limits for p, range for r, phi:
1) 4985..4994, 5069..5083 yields 14.2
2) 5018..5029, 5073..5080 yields 12.5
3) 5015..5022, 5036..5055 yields 11.6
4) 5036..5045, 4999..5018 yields 12.7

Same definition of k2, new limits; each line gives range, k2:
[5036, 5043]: 1.83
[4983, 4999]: 1.93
